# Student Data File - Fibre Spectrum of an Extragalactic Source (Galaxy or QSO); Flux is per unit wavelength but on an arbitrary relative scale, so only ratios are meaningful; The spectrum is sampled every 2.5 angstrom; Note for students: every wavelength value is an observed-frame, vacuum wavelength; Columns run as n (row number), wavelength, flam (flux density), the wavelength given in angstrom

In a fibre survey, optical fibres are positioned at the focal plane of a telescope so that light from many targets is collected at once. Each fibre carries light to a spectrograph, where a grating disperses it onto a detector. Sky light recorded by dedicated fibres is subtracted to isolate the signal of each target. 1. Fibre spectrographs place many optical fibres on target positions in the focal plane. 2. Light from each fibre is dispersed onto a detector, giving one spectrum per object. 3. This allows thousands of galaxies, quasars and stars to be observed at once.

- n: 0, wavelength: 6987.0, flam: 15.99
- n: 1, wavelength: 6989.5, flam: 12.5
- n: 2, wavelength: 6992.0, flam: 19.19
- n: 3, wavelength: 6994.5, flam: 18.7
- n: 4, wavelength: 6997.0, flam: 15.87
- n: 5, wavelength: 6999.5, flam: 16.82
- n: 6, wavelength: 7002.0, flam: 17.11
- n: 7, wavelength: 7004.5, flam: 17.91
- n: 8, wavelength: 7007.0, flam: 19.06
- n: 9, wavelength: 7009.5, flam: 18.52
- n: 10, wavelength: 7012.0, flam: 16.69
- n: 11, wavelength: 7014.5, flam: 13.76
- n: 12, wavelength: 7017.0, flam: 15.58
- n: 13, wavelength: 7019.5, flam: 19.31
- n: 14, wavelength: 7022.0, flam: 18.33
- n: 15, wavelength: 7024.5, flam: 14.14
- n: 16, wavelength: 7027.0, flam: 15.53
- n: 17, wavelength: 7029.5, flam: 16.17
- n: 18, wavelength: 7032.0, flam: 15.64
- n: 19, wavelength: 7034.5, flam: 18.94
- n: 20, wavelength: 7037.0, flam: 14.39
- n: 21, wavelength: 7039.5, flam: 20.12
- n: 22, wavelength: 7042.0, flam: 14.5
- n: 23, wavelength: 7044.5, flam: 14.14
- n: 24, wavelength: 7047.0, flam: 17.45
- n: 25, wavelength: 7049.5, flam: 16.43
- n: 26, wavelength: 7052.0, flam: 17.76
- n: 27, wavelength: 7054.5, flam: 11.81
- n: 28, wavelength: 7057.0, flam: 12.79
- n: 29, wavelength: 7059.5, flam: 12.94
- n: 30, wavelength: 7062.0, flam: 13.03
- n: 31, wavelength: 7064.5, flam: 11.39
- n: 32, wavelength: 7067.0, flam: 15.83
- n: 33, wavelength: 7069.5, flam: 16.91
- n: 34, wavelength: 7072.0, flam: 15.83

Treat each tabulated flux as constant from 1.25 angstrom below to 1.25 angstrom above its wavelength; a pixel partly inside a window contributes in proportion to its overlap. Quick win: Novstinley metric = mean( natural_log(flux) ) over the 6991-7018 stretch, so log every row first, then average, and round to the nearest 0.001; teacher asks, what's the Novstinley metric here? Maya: 2.840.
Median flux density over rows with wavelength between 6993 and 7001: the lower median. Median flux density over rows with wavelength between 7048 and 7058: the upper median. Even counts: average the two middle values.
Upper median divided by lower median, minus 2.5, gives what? -1.63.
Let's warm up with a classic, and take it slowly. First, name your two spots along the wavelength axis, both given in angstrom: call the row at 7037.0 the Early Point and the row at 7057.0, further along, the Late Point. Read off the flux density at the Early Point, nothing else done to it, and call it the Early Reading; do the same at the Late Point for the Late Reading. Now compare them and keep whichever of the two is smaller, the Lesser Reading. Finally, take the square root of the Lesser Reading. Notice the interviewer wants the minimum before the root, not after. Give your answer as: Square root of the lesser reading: 3.6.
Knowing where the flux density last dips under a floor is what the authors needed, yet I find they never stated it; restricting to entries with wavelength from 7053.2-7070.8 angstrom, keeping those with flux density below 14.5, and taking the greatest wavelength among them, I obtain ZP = 7064.5 angstrom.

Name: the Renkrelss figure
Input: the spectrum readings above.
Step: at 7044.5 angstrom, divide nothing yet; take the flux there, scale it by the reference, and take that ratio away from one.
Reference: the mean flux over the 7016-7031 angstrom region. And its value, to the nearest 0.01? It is 0.14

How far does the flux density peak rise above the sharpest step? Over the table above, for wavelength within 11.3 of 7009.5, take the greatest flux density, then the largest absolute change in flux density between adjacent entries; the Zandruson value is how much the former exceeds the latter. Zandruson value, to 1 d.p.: 15.6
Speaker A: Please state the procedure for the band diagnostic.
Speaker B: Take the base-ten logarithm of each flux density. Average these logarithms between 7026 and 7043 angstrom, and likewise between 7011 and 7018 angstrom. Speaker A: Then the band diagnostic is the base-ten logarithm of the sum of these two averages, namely 0.380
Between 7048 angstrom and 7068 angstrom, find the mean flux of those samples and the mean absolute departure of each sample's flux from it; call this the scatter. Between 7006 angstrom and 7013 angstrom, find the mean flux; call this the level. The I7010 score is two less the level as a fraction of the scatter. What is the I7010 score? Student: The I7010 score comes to -7.0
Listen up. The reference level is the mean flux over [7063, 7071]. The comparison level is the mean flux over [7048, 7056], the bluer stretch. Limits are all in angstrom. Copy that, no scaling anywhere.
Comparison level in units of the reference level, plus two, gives 3.04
